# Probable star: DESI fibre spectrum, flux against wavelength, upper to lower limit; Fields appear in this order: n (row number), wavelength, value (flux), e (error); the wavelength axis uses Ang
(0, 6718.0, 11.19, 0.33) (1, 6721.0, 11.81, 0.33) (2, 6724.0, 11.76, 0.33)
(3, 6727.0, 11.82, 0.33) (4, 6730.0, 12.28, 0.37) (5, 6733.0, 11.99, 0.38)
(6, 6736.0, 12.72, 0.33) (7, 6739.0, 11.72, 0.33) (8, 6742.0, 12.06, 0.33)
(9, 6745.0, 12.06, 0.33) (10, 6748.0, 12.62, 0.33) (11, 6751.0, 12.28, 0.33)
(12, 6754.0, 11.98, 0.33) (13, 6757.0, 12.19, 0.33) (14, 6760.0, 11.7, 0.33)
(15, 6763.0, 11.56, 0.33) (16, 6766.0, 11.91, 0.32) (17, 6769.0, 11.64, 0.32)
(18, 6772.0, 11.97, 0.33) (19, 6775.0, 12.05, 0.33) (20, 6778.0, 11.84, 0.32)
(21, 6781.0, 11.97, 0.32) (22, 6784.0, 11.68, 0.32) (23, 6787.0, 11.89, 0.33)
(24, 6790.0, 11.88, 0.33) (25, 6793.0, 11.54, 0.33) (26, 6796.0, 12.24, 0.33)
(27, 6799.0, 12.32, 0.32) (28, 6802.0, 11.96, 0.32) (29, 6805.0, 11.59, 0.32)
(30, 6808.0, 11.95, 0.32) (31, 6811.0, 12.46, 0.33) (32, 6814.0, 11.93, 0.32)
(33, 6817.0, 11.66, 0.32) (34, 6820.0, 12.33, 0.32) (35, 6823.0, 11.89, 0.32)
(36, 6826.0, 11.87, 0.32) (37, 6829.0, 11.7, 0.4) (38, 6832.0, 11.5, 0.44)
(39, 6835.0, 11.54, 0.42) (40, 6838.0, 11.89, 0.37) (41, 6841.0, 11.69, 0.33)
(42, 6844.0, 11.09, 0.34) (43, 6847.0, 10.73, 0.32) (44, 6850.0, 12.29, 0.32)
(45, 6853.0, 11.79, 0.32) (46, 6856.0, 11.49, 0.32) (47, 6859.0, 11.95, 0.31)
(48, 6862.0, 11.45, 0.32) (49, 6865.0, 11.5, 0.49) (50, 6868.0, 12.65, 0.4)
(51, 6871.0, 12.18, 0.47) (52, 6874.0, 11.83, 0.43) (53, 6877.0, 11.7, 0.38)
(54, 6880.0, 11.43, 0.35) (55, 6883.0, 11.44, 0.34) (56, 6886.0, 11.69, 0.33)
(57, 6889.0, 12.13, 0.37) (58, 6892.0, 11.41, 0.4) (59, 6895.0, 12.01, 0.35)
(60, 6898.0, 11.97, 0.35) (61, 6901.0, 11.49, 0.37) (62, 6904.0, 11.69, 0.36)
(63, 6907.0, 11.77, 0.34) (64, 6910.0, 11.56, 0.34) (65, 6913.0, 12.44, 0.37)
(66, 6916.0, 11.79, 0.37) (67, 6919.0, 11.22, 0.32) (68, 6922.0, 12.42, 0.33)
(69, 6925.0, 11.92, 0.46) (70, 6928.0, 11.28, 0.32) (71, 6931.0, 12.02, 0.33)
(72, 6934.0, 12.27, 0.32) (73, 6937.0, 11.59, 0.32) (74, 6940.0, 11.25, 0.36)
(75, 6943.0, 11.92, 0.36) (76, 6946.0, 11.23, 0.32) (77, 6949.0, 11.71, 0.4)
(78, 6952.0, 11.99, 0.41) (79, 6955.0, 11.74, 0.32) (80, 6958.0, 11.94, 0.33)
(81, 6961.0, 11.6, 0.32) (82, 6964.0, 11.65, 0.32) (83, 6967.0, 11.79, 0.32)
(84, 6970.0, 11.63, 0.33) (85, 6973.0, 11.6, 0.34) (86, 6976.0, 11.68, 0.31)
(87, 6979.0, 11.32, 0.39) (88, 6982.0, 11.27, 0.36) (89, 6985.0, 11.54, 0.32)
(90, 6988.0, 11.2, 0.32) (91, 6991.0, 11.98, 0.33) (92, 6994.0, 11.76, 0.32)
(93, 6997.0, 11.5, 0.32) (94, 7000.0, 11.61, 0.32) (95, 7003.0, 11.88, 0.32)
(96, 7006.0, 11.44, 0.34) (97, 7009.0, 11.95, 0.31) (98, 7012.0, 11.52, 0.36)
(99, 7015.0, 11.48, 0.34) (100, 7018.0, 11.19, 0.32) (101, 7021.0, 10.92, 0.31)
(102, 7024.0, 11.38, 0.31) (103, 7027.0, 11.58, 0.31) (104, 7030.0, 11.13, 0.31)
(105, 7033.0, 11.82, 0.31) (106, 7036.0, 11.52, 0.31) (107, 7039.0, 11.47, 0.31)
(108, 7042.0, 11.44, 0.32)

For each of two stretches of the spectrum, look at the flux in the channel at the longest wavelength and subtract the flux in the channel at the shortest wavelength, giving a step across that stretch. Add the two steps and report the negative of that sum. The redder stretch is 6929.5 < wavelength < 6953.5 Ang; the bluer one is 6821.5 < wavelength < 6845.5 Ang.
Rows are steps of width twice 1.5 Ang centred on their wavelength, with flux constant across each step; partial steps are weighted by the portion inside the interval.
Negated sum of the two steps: 0.83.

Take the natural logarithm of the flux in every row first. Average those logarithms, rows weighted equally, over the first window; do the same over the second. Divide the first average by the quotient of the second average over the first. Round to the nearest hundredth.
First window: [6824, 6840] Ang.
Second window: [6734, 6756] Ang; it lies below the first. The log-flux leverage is 2.42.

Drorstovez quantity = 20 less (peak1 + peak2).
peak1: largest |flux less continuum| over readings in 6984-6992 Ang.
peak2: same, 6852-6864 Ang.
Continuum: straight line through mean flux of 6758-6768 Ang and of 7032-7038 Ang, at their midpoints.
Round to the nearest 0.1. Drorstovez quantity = 19.3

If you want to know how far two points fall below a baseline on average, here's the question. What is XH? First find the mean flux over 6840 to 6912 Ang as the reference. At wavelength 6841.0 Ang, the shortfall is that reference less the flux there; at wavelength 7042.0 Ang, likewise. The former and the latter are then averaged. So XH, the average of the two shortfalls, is 0.1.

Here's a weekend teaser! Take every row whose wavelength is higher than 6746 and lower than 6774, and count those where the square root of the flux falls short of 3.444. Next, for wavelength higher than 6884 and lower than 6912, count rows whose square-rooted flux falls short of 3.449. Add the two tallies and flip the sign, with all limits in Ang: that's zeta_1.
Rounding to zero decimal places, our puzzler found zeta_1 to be -9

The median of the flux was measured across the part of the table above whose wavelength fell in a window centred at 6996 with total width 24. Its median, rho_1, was 11.6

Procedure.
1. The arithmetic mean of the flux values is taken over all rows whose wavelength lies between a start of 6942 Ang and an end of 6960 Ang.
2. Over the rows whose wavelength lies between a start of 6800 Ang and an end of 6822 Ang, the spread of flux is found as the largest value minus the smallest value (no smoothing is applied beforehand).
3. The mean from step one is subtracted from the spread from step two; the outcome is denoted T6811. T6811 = -10.88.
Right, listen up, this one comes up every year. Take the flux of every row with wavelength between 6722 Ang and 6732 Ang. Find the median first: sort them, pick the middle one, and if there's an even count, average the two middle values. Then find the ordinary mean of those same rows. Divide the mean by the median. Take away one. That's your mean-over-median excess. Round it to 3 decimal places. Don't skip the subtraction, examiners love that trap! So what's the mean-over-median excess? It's 0.011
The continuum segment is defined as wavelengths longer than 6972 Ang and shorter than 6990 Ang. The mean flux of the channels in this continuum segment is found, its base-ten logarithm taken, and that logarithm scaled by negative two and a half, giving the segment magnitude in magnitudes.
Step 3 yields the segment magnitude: -2.65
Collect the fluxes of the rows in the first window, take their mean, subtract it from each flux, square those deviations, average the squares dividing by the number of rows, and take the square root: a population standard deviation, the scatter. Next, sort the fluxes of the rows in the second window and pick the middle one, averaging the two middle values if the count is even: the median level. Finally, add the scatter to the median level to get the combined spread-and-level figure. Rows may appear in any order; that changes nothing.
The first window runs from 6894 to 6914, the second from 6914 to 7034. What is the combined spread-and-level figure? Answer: 11.91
